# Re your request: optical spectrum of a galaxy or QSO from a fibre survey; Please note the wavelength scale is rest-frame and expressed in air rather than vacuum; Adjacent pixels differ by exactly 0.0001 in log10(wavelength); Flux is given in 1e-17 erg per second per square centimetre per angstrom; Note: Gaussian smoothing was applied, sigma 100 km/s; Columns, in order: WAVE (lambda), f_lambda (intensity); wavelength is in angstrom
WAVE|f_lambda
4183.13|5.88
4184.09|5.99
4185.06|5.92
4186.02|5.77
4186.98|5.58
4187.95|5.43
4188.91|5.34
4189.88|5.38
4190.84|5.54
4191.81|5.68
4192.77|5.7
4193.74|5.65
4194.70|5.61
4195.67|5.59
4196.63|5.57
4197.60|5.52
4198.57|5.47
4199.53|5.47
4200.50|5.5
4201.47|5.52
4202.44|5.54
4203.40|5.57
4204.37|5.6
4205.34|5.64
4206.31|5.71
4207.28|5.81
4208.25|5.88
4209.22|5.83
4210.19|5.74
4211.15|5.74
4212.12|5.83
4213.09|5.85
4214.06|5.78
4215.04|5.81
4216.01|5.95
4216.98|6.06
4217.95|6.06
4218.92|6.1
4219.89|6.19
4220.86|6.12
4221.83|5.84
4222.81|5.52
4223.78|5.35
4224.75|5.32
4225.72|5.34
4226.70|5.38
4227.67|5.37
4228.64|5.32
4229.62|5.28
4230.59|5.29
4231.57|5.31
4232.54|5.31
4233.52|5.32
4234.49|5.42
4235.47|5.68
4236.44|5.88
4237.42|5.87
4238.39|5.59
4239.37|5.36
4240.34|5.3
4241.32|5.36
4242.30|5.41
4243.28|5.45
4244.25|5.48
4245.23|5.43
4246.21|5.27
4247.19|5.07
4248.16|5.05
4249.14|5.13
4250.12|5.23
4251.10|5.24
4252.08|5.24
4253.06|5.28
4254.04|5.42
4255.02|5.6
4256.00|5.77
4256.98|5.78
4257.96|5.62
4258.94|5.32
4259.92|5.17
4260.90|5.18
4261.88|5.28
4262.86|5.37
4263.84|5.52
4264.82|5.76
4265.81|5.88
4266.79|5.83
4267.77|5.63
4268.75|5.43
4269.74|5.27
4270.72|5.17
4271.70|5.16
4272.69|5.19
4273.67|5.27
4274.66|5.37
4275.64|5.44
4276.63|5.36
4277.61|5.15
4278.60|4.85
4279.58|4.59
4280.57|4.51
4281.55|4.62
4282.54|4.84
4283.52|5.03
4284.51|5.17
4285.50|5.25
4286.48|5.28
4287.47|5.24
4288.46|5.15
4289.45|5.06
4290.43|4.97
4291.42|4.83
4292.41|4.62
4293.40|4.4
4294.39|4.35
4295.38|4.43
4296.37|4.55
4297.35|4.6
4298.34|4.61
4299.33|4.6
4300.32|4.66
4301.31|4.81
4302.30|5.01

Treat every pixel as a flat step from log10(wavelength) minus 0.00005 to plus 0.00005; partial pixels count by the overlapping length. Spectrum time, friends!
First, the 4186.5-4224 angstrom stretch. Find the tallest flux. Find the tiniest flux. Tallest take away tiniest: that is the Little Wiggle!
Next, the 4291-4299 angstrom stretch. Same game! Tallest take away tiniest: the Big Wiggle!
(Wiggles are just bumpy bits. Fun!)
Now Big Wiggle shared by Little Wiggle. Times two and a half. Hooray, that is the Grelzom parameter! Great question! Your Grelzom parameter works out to 1.4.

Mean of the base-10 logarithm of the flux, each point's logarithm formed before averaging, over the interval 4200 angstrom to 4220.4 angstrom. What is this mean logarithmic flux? 0.763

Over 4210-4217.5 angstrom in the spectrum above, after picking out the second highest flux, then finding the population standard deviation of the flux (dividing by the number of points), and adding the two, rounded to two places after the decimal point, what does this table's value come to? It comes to 6.05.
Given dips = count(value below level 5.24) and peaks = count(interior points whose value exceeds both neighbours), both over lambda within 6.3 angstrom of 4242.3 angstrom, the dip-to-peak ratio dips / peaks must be 2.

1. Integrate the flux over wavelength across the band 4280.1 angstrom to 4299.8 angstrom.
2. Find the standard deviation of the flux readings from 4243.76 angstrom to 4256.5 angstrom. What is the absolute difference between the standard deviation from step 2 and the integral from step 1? 95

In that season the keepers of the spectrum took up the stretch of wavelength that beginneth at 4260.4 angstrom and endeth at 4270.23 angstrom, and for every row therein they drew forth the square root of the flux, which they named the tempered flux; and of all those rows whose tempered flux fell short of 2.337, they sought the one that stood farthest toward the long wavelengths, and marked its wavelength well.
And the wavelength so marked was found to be 4269.74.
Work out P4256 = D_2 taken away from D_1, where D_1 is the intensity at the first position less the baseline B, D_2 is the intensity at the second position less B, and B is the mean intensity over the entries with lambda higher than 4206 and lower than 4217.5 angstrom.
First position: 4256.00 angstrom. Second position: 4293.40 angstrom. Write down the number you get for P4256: 1.4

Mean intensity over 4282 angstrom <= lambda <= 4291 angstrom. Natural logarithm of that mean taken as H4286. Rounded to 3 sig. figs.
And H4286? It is 1.63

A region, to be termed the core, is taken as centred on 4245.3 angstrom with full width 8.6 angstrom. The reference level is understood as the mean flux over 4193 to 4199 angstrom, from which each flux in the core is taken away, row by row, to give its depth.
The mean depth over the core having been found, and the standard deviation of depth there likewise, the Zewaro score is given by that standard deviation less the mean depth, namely -0.1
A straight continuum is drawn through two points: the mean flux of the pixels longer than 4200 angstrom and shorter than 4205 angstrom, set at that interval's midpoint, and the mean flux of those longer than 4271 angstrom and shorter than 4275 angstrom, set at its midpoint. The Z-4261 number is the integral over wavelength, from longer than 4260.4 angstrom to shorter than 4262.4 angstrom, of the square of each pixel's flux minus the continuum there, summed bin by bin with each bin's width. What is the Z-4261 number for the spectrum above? 0.01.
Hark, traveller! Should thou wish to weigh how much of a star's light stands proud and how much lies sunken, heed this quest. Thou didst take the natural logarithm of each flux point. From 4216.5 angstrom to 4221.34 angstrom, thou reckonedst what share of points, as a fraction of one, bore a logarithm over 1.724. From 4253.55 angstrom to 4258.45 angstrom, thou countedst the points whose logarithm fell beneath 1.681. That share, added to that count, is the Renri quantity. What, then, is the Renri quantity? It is 1.0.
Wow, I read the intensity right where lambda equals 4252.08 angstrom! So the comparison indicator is 5.24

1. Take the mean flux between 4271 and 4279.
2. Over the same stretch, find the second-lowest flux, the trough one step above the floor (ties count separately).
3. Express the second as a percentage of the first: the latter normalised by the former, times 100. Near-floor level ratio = 98.6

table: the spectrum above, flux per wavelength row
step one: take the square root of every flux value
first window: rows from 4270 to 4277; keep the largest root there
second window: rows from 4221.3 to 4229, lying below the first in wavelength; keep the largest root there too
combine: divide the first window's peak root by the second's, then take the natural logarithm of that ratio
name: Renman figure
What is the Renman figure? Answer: -0.035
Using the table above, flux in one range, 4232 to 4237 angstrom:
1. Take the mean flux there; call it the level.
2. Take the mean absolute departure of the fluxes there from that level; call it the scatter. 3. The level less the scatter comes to 5.32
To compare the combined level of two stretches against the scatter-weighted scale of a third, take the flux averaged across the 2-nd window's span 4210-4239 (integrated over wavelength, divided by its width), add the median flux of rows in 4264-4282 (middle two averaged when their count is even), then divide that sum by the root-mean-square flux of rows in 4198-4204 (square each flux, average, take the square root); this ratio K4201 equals 1.98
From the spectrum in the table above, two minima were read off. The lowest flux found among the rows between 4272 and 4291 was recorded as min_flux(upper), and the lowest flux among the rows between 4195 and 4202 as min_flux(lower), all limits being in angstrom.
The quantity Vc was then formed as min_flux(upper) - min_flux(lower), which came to -1.0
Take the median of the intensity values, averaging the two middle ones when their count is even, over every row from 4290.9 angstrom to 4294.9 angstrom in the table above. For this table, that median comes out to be 4.5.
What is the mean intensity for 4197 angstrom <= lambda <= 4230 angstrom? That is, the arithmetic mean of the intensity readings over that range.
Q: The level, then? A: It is 5.68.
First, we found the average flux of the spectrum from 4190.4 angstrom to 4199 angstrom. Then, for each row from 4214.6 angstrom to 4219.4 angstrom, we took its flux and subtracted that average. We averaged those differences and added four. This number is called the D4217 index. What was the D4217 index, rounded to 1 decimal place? 4.4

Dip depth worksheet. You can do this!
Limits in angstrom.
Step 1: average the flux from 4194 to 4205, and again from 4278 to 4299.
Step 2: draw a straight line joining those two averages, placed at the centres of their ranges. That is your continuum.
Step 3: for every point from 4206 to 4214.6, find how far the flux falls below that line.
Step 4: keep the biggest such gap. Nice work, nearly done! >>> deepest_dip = -0.22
